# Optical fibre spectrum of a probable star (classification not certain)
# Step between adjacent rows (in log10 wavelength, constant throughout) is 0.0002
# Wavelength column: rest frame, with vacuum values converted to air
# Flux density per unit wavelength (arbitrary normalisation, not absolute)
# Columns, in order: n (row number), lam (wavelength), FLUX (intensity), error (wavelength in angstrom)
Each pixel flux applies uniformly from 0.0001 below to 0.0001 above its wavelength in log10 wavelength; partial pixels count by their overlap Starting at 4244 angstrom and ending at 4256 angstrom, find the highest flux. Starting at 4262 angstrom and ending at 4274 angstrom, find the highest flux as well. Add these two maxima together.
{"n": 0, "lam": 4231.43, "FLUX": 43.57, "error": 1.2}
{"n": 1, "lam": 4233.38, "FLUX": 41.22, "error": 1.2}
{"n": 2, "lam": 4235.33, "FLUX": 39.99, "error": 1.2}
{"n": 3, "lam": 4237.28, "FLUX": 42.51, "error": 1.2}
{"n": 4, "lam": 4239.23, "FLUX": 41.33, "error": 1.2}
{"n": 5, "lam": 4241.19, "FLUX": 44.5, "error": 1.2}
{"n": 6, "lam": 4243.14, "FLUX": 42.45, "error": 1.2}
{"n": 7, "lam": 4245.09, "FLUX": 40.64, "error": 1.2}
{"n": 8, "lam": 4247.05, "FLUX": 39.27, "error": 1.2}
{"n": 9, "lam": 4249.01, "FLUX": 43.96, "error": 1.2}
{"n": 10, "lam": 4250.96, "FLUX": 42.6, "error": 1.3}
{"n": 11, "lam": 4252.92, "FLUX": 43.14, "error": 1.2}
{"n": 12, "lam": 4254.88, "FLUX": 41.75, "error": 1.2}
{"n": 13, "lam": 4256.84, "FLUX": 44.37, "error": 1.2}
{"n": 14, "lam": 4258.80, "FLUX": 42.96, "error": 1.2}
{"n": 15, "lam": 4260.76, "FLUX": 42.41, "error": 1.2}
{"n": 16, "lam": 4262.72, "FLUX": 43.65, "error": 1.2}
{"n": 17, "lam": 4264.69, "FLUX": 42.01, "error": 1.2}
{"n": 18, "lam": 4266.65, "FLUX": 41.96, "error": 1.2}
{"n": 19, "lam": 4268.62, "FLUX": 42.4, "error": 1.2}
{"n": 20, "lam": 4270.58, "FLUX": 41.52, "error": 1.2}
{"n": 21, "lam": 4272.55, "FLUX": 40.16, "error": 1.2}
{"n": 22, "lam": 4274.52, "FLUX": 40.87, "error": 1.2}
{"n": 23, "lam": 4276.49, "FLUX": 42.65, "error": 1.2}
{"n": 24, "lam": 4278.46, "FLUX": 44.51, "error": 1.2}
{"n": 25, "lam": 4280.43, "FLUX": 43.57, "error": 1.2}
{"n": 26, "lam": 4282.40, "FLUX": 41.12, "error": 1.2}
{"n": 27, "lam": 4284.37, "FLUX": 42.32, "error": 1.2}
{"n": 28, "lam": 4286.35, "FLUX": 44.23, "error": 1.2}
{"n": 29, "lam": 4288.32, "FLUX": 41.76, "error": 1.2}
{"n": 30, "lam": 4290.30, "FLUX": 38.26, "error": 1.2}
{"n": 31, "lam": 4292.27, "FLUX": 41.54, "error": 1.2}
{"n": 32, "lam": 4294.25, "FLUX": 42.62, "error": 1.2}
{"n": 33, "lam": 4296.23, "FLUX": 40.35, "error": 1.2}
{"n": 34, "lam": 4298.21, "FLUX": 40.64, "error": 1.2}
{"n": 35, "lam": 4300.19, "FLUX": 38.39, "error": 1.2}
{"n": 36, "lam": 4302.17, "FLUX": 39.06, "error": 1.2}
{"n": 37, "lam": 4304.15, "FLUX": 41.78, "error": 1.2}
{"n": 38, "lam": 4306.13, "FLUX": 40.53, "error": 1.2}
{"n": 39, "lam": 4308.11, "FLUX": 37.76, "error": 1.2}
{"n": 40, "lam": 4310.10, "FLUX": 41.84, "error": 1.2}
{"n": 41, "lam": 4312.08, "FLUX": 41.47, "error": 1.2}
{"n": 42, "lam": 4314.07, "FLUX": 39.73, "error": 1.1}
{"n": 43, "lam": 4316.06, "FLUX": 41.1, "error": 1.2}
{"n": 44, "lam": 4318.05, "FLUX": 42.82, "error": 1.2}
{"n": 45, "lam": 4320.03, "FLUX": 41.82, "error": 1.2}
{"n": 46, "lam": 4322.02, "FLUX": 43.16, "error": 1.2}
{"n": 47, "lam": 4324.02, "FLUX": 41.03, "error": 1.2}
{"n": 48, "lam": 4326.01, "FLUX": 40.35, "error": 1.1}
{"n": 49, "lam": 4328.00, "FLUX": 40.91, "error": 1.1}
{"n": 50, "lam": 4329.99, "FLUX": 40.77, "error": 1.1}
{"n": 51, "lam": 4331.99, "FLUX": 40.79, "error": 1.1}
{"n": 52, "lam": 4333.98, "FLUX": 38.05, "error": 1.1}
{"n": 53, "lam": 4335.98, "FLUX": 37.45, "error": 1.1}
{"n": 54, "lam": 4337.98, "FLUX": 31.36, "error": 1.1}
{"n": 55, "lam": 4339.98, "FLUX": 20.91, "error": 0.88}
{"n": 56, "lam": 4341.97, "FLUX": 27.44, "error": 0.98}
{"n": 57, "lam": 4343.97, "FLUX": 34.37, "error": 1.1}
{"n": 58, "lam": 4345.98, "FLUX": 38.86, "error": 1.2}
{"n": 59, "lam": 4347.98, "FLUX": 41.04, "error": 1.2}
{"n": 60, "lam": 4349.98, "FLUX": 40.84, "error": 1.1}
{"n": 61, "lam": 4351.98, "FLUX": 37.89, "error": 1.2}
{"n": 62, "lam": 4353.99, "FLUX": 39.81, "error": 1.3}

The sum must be 87.6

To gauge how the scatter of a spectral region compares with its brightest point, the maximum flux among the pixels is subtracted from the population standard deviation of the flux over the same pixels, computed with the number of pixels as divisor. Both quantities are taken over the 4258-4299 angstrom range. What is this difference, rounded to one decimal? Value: -43.1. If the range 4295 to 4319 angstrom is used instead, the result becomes -41.4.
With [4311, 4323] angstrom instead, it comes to -42.0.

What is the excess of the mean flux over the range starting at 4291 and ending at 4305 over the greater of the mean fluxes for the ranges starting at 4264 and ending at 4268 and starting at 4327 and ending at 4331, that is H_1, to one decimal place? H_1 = -1.4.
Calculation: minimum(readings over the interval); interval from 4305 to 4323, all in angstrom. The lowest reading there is 37.76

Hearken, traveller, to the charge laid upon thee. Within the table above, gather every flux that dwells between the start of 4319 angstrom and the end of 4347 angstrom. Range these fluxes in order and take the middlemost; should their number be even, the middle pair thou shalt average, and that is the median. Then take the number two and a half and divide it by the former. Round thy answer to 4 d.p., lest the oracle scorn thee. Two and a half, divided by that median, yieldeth 0.0631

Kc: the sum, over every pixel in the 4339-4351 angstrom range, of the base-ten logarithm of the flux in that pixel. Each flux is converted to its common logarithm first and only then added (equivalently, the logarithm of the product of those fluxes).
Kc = 9.11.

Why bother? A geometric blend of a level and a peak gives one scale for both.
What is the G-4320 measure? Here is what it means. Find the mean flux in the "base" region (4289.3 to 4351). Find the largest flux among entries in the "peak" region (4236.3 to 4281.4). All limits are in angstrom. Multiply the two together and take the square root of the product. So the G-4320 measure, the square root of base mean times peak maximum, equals 41.6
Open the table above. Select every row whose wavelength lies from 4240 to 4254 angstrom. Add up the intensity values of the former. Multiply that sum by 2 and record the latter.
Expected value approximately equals 593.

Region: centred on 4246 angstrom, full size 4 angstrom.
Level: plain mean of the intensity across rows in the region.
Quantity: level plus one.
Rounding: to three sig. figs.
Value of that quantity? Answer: 41.0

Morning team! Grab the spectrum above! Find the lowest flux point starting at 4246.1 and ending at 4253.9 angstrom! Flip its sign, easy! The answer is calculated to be -39.3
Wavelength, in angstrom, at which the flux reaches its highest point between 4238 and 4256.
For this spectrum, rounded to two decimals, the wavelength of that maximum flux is 4241.19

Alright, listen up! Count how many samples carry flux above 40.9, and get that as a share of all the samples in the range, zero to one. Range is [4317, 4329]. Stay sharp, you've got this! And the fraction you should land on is 0.83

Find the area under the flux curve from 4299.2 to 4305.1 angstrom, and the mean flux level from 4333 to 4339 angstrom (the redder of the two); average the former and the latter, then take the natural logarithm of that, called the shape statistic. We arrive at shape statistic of 4.91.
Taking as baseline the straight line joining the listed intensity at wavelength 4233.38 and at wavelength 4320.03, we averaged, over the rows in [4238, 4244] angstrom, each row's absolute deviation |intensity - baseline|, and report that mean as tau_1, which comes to 1.5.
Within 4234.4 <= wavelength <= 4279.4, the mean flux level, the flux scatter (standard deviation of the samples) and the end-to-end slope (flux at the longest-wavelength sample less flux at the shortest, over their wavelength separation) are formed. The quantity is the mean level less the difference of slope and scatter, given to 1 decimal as 43.6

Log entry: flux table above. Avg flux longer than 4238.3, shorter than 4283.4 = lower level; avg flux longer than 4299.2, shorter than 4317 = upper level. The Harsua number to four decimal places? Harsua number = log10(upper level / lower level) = -0.0227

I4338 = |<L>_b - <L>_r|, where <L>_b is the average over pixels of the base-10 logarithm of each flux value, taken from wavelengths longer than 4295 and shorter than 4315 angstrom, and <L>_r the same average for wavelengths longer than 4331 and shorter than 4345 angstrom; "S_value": 0.096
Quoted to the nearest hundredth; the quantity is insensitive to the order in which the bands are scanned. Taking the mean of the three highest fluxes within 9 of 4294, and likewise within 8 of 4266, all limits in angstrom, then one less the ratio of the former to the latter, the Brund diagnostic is 0.00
